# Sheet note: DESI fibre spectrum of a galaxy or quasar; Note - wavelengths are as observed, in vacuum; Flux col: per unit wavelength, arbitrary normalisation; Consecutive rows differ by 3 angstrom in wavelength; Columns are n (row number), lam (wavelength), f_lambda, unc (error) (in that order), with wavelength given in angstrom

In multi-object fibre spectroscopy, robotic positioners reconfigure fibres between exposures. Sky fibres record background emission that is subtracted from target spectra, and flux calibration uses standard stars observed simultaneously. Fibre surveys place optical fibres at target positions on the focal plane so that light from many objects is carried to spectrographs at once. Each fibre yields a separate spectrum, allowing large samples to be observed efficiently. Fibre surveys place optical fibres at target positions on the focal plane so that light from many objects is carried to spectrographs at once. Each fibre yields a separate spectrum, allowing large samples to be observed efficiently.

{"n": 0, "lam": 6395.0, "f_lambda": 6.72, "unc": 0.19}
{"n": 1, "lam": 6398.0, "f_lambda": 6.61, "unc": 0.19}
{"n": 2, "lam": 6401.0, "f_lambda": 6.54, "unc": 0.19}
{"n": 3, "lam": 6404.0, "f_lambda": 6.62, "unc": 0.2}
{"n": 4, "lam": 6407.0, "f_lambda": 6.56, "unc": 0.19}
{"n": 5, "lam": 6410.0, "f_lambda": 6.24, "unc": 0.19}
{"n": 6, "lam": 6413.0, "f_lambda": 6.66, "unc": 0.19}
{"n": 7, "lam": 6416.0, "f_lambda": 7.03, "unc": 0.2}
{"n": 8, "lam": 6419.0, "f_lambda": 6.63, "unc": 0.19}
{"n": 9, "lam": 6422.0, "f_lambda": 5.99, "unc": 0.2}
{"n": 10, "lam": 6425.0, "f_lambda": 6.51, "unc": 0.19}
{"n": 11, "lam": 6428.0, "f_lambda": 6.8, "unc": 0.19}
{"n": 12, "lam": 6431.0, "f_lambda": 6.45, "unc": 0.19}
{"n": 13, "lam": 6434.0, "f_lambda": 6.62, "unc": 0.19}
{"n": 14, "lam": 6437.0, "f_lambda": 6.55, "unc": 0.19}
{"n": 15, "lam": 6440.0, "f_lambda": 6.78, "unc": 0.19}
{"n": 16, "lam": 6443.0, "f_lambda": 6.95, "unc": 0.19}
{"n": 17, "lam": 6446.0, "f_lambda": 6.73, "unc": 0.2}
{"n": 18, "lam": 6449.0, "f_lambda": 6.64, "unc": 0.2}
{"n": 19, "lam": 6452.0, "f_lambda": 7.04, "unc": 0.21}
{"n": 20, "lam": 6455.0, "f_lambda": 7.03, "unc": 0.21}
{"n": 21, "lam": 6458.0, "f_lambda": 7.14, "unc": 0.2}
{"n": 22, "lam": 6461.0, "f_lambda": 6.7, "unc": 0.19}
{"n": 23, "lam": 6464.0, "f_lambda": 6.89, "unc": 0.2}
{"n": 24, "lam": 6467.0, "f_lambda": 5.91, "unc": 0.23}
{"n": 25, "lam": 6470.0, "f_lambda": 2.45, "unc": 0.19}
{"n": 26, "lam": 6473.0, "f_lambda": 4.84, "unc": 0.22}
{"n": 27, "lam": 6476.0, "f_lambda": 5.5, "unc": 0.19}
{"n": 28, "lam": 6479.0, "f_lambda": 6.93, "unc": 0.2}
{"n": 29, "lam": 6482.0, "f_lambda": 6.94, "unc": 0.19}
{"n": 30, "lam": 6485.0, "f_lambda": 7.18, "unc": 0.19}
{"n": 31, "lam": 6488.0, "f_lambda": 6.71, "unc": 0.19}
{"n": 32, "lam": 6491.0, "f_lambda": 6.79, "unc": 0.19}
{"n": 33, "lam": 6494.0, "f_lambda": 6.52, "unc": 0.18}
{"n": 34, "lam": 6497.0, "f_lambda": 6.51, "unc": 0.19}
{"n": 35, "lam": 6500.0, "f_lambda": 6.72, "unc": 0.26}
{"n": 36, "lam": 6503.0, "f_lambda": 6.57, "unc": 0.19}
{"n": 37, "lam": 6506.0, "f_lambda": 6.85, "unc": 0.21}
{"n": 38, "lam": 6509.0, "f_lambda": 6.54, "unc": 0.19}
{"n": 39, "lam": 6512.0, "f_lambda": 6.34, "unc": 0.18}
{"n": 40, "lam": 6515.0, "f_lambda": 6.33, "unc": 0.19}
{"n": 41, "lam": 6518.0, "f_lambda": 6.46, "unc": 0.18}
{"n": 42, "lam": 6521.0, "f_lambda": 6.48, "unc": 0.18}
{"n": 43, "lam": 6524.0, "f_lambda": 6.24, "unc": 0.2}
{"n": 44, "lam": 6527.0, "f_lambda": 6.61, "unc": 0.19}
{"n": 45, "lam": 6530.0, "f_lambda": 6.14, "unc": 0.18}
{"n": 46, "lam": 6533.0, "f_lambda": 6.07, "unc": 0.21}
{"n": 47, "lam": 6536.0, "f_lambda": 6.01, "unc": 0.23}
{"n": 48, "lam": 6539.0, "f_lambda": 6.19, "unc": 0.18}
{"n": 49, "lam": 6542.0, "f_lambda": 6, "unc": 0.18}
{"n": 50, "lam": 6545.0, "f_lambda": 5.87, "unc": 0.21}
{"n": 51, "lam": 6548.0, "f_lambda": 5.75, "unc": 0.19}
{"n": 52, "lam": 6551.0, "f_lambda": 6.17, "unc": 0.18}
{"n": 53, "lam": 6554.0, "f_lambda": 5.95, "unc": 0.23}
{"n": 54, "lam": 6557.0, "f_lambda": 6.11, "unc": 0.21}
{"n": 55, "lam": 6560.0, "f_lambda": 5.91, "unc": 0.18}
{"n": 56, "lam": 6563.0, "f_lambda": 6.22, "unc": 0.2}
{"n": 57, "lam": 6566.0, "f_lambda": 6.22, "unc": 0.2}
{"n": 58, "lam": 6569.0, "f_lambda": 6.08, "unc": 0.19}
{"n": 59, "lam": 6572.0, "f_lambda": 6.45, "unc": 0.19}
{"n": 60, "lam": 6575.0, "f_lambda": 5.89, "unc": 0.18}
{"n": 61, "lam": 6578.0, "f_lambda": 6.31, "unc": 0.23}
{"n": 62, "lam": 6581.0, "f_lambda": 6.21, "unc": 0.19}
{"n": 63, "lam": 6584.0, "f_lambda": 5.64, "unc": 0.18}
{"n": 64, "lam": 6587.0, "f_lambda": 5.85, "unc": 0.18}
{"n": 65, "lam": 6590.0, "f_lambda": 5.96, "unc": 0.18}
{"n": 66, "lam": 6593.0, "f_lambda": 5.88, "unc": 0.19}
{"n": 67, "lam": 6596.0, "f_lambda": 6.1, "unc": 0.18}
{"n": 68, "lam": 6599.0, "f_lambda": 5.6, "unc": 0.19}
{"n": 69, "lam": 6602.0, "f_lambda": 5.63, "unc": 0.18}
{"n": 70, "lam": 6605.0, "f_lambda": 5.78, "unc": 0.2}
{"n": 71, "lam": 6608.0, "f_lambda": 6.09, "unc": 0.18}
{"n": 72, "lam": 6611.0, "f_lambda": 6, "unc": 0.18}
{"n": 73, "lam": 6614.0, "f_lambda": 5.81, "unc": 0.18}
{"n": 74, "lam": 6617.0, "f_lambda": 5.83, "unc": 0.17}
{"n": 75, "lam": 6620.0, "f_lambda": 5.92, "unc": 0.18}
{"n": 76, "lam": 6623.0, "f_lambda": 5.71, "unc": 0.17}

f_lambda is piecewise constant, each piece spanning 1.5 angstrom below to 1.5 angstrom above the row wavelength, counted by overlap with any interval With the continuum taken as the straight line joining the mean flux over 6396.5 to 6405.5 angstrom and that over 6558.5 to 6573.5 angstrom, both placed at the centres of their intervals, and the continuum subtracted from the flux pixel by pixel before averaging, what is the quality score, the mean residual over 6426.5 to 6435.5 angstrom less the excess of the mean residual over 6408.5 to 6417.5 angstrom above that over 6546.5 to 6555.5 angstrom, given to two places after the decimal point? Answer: -0.23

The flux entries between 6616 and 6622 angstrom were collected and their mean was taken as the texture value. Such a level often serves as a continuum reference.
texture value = 5.9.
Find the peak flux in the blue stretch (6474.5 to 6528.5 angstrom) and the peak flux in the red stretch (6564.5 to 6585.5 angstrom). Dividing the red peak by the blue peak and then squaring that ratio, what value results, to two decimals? 0.81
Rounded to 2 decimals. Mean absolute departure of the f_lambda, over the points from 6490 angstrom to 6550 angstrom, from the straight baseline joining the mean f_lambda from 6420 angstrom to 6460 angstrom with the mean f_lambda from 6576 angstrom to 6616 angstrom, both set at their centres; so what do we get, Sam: 0.19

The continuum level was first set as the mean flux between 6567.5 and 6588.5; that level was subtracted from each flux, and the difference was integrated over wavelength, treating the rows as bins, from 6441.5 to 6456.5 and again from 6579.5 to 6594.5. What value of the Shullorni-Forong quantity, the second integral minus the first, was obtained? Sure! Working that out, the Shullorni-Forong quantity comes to -15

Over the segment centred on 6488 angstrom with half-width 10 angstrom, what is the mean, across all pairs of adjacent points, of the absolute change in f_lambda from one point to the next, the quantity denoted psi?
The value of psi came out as 0.18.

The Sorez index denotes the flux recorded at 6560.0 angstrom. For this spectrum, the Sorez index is 5.91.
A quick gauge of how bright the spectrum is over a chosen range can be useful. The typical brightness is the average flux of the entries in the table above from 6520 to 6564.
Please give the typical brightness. 6.1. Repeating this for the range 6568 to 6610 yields 6.0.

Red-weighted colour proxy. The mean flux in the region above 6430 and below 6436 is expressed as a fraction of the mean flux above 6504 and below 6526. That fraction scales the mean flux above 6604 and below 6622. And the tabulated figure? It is 5.97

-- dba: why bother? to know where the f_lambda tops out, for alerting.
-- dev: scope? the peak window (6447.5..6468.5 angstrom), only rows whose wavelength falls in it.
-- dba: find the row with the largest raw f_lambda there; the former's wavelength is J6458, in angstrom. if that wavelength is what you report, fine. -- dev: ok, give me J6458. 6458.0 angstrom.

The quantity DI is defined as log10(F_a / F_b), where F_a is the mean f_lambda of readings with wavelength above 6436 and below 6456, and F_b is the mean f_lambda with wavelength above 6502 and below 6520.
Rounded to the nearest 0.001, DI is 0.020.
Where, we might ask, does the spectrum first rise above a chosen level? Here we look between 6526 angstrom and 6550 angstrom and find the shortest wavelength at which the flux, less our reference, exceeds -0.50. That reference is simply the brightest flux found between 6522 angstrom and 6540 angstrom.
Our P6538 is 6527.0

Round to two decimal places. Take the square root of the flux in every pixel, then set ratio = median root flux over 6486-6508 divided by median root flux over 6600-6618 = 1.07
